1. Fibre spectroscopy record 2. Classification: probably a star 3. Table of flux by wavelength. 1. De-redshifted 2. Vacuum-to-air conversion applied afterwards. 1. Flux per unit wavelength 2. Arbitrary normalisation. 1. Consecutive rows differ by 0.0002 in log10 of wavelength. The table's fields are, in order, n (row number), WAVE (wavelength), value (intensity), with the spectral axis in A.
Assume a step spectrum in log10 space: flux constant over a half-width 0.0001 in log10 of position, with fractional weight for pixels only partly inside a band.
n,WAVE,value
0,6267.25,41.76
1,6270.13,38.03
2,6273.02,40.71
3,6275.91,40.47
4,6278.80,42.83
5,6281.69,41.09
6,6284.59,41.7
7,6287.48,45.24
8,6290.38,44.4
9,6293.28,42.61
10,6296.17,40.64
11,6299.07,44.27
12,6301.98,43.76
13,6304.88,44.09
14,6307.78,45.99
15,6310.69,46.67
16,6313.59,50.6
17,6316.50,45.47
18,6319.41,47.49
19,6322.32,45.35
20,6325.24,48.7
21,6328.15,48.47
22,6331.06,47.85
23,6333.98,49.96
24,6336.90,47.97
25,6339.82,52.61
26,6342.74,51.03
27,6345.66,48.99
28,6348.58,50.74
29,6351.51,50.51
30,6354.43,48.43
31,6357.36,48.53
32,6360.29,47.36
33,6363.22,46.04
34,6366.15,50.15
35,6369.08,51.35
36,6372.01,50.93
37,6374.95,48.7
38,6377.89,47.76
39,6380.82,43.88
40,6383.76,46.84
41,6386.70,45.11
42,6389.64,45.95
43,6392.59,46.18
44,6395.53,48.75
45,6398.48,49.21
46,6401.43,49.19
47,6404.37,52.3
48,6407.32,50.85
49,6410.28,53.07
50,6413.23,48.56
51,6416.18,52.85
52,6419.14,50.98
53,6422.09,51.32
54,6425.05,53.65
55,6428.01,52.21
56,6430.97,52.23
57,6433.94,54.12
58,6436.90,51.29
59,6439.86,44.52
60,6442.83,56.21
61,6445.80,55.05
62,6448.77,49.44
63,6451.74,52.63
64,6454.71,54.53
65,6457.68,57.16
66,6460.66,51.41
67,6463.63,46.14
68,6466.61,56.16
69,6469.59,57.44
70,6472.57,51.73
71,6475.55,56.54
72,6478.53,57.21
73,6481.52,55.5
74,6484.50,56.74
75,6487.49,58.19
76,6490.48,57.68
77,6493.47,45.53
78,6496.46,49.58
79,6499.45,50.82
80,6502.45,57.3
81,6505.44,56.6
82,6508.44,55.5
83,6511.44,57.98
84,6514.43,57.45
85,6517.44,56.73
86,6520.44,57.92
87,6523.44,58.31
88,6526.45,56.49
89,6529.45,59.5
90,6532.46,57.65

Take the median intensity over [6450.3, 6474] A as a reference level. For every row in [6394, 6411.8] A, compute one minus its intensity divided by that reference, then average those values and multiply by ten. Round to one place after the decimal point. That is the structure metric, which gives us 0.6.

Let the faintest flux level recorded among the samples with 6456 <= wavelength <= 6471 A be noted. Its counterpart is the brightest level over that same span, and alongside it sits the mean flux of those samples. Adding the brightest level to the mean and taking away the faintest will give 65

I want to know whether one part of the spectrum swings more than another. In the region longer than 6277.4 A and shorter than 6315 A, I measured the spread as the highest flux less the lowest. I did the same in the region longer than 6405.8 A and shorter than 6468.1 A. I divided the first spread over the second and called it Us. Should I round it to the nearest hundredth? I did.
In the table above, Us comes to 0.79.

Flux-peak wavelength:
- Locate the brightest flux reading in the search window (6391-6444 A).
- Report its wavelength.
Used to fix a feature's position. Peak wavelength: 6442.83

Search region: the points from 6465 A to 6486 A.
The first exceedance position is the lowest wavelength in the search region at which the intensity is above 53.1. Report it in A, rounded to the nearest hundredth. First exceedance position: 6466.61 A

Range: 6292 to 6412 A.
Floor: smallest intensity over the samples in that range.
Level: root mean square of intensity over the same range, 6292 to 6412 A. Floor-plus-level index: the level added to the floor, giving 89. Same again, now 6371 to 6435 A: 94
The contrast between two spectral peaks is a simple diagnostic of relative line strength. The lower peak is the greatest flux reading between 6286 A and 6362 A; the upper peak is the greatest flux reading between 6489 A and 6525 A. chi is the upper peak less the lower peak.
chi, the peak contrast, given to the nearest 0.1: 5.7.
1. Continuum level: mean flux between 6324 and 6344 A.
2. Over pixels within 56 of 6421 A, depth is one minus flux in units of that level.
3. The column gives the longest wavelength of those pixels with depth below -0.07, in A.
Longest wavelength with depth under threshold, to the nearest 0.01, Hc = 6475.55 A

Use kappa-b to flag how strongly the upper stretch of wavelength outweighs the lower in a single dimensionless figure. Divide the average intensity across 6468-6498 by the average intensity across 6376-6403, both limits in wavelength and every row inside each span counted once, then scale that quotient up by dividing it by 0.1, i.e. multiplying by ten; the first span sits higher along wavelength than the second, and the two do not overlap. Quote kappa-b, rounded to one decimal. 11.6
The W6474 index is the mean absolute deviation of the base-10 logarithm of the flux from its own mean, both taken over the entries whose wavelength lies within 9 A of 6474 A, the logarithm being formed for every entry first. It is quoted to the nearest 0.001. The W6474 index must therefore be 0.011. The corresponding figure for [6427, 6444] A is 0.022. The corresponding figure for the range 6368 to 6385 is 0.019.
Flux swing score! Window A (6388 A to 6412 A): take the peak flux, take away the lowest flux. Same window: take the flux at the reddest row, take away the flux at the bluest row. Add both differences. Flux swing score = 14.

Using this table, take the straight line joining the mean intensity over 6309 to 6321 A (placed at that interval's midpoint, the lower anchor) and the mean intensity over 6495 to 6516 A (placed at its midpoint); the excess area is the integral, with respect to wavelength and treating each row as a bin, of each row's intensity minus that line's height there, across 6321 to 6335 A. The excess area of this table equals 0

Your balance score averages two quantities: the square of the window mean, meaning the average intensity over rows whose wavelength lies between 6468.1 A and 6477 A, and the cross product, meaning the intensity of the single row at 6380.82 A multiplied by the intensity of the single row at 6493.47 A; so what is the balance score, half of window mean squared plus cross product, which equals 2524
